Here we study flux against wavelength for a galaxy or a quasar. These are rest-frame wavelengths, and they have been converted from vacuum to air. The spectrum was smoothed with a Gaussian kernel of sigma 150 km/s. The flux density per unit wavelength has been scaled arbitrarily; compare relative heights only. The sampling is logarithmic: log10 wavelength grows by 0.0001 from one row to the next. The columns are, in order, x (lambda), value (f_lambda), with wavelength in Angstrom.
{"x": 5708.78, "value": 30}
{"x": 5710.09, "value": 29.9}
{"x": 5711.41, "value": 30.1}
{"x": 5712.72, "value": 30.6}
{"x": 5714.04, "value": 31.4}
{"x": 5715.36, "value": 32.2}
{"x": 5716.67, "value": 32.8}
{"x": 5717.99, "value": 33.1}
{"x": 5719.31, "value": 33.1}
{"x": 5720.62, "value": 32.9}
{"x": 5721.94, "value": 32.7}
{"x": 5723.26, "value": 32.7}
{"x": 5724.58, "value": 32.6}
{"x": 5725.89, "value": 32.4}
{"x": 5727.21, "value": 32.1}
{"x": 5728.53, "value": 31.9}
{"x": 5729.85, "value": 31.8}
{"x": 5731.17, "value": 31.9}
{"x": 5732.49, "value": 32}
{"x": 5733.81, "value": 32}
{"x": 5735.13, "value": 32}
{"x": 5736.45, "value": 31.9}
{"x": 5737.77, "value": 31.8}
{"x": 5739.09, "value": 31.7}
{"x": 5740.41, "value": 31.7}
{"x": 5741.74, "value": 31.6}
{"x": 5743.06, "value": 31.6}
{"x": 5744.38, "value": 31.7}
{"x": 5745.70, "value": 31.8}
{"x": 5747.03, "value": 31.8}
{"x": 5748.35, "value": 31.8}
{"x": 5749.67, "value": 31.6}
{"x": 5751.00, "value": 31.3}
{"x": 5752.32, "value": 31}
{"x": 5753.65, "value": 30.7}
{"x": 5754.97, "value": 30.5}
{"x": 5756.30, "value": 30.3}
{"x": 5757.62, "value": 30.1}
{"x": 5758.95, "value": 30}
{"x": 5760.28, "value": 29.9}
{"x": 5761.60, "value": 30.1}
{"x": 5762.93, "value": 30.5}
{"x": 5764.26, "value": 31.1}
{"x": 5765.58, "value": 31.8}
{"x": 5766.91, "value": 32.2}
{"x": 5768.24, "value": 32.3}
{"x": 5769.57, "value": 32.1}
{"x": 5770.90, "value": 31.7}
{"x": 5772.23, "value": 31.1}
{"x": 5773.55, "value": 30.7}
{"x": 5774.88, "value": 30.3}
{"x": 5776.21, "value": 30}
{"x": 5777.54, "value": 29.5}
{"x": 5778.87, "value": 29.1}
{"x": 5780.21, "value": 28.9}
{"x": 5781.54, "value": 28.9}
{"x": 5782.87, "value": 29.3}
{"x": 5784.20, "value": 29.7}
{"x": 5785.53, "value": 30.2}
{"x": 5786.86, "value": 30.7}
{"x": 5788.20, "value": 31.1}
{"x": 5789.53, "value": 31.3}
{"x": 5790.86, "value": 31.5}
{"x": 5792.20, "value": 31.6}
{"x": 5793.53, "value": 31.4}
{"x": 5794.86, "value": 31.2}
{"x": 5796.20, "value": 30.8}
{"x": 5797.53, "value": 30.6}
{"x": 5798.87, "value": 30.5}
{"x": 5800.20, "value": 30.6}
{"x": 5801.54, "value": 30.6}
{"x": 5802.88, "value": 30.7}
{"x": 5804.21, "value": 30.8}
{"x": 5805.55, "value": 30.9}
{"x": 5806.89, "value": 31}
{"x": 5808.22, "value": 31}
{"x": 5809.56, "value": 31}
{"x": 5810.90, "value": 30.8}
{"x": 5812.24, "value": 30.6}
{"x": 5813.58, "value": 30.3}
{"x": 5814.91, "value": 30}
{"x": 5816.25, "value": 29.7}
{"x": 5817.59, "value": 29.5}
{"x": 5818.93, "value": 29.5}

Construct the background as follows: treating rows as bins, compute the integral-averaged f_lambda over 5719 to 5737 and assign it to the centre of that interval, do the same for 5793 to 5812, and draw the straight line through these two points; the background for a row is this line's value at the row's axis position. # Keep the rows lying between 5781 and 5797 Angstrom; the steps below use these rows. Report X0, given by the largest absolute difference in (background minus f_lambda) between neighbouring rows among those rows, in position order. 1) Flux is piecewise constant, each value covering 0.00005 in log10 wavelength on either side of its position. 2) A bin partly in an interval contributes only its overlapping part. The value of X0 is 0.53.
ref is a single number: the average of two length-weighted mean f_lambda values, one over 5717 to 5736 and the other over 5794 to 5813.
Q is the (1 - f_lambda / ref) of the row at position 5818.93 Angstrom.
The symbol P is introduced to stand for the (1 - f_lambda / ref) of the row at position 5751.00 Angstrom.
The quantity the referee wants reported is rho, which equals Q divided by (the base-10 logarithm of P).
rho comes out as -0.03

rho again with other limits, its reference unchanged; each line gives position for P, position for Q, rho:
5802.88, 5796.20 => -0.02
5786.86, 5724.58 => 0.02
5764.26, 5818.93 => -0.04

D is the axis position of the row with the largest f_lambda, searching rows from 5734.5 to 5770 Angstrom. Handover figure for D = 5768.24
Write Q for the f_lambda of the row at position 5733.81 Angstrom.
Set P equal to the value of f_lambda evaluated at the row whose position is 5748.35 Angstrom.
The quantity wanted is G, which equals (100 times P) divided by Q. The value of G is 99.4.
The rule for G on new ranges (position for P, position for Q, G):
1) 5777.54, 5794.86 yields 94.6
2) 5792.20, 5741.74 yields 100.0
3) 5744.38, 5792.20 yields 100.3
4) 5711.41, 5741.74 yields 95.3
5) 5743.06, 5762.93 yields 103.6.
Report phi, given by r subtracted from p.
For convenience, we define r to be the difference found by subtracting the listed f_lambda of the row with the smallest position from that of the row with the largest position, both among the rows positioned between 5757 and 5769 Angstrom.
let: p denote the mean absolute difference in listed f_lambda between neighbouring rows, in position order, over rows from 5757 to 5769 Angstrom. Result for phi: -1.9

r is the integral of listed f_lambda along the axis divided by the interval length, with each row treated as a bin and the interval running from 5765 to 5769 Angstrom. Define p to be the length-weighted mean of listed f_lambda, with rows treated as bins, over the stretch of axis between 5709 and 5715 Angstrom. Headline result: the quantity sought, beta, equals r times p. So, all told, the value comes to 979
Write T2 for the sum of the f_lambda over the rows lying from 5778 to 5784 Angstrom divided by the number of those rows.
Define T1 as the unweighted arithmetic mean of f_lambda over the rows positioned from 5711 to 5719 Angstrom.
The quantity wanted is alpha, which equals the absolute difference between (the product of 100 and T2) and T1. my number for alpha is 2873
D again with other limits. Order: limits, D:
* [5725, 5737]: 5725.89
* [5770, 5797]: 5770.90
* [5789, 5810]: 5792.20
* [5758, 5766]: 5765.58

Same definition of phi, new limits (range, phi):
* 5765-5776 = 1.9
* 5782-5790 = -1.6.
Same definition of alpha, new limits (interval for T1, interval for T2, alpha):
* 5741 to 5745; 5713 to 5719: 3206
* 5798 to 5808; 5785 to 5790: 3052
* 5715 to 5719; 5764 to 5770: 3157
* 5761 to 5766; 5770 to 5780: 3003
